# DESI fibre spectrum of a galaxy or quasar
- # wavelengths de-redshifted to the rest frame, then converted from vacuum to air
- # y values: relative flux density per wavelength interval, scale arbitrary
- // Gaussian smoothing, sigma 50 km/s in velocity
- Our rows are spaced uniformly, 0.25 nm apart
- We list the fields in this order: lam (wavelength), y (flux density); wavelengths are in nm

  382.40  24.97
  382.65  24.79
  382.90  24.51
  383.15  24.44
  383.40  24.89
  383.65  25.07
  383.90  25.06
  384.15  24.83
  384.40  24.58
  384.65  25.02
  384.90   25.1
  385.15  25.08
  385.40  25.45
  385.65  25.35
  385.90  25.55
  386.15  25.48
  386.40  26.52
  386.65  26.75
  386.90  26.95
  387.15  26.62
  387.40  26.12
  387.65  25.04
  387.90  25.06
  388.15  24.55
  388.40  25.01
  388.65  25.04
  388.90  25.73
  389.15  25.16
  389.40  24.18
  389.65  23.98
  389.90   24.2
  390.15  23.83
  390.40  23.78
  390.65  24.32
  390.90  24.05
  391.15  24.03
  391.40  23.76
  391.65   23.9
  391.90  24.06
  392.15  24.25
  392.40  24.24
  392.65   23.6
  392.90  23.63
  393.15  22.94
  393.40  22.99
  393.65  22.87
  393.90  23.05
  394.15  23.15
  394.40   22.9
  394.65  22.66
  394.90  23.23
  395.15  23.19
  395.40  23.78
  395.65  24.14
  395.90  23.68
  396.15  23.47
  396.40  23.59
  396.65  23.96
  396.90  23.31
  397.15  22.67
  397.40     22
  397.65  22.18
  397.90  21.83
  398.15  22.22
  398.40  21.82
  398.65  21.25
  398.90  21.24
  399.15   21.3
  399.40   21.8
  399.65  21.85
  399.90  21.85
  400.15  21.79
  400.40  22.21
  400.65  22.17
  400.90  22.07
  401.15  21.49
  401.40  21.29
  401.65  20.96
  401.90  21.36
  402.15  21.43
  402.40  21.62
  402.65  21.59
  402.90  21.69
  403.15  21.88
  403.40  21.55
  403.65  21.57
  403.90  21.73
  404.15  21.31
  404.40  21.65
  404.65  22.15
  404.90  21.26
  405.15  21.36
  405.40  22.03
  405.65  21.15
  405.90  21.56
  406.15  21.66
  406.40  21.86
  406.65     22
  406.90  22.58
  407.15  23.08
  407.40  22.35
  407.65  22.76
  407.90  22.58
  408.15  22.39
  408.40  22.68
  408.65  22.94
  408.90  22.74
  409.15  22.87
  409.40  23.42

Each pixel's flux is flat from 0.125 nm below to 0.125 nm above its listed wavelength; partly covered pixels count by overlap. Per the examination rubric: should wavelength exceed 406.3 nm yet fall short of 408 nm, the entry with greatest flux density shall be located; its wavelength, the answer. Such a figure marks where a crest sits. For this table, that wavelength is 407.15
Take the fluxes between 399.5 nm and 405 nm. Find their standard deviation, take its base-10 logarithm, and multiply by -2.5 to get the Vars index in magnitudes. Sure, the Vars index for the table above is 1.2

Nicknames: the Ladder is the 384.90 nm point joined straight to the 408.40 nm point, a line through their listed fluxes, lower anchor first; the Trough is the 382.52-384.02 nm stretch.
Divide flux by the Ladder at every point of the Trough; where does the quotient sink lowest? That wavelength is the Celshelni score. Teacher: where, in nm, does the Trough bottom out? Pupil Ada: 383.15 nm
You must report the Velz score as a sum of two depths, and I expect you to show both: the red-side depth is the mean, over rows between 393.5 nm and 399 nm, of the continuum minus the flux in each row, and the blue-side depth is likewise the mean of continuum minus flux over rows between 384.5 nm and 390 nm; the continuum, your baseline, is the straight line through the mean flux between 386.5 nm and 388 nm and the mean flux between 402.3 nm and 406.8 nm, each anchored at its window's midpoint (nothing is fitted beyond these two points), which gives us 1.7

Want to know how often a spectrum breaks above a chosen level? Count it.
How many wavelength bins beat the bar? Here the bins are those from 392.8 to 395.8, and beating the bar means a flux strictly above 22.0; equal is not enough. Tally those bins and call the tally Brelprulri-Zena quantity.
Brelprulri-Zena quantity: 12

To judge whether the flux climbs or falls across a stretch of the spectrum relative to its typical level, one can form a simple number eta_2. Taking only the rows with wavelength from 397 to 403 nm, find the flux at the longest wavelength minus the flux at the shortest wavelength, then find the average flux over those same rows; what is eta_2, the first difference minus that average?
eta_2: -22.7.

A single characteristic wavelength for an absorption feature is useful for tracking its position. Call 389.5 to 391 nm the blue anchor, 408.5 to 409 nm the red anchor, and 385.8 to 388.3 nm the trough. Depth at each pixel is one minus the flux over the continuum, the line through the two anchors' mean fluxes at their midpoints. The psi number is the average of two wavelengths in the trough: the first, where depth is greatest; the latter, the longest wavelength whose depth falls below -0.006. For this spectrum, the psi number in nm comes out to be 388.15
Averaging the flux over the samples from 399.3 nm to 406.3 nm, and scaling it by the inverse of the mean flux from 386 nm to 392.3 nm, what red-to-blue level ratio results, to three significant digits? 0.869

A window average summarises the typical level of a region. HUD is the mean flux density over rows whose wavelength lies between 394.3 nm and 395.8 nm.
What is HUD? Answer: 23.3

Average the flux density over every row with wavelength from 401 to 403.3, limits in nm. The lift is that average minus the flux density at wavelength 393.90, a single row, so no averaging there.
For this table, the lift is -1.6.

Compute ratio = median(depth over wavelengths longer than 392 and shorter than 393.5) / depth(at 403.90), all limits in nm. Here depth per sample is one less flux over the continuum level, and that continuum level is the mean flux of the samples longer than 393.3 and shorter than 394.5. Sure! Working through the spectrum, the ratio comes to 0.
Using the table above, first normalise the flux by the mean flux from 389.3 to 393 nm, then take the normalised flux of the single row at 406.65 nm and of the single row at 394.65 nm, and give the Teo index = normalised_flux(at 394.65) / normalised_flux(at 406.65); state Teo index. 1.03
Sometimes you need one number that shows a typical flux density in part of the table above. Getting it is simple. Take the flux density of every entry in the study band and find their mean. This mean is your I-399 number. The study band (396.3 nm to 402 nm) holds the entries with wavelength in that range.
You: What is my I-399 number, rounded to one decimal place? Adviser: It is 22.0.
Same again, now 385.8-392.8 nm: 24.8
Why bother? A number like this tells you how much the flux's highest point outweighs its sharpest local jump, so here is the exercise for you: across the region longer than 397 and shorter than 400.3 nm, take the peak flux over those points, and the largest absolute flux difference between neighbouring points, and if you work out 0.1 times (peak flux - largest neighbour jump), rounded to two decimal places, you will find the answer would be 2.20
